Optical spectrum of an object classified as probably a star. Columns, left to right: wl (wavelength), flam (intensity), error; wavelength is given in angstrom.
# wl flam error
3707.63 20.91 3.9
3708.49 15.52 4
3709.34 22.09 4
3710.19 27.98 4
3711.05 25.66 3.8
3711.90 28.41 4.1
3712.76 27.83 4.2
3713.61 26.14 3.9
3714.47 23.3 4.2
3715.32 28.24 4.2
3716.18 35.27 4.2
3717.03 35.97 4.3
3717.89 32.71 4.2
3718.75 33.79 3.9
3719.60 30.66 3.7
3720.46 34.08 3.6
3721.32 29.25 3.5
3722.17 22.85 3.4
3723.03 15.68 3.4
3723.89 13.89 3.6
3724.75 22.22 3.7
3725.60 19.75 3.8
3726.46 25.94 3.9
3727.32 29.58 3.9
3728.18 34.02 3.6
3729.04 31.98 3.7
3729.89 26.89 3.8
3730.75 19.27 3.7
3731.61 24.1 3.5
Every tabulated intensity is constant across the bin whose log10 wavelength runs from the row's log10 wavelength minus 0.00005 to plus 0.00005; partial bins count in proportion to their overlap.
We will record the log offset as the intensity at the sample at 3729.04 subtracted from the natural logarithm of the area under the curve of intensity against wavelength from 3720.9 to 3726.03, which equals -27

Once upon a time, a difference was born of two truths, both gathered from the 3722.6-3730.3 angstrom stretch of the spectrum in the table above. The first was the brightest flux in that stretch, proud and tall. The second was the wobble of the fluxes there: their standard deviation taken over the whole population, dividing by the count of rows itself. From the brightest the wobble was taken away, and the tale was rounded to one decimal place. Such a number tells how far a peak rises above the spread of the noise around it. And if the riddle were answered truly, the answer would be 27.4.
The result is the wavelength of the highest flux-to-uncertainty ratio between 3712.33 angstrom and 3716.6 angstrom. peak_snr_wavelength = 3716.18 angstrom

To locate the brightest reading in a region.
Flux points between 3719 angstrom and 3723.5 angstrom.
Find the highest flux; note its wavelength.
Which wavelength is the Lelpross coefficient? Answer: 3720.46 angstrom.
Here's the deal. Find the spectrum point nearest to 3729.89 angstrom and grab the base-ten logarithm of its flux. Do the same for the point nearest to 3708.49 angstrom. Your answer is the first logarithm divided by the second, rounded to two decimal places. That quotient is 1.20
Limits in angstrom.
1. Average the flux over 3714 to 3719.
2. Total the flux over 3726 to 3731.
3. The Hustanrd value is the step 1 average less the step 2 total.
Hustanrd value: -136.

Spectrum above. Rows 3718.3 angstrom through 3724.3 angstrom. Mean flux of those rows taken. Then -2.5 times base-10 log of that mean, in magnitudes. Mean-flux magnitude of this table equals -3.53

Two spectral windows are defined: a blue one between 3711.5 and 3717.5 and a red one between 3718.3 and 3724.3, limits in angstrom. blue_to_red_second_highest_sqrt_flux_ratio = 1.02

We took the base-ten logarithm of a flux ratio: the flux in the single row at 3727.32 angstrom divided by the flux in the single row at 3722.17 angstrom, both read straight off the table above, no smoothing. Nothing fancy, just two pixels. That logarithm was 0.11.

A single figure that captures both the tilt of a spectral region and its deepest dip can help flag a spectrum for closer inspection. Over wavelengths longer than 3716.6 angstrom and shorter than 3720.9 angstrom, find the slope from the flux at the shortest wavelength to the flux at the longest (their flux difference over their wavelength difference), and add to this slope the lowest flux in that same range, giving 30.1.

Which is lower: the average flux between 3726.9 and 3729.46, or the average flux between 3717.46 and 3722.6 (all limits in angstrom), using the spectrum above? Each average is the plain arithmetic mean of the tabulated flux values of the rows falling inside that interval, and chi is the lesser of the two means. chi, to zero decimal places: 31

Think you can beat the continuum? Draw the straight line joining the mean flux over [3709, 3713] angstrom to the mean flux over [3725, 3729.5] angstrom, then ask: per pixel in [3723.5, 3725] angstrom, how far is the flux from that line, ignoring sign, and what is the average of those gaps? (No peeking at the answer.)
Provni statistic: 10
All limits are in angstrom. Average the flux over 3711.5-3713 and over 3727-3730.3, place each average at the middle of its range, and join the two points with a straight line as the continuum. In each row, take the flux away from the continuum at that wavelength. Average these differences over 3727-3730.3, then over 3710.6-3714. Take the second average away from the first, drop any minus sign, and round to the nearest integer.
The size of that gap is 1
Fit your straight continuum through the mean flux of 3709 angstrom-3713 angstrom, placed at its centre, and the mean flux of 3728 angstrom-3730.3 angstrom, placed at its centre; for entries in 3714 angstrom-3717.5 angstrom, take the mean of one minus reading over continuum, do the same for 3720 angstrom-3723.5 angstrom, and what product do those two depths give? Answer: -0.0137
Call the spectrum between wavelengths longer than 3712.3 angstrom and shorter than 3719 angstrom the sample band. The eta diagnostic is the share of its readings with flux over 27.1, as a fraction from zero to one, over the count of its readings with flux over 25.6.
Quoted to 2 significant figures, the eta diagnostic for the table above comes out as 0.11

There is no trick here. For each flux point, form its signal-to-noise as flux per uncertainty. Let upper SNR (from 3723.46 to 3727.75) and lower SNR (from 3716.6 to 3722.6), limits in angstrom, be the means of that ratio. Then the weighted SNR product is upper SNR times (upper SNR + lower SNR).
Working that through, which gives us 83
